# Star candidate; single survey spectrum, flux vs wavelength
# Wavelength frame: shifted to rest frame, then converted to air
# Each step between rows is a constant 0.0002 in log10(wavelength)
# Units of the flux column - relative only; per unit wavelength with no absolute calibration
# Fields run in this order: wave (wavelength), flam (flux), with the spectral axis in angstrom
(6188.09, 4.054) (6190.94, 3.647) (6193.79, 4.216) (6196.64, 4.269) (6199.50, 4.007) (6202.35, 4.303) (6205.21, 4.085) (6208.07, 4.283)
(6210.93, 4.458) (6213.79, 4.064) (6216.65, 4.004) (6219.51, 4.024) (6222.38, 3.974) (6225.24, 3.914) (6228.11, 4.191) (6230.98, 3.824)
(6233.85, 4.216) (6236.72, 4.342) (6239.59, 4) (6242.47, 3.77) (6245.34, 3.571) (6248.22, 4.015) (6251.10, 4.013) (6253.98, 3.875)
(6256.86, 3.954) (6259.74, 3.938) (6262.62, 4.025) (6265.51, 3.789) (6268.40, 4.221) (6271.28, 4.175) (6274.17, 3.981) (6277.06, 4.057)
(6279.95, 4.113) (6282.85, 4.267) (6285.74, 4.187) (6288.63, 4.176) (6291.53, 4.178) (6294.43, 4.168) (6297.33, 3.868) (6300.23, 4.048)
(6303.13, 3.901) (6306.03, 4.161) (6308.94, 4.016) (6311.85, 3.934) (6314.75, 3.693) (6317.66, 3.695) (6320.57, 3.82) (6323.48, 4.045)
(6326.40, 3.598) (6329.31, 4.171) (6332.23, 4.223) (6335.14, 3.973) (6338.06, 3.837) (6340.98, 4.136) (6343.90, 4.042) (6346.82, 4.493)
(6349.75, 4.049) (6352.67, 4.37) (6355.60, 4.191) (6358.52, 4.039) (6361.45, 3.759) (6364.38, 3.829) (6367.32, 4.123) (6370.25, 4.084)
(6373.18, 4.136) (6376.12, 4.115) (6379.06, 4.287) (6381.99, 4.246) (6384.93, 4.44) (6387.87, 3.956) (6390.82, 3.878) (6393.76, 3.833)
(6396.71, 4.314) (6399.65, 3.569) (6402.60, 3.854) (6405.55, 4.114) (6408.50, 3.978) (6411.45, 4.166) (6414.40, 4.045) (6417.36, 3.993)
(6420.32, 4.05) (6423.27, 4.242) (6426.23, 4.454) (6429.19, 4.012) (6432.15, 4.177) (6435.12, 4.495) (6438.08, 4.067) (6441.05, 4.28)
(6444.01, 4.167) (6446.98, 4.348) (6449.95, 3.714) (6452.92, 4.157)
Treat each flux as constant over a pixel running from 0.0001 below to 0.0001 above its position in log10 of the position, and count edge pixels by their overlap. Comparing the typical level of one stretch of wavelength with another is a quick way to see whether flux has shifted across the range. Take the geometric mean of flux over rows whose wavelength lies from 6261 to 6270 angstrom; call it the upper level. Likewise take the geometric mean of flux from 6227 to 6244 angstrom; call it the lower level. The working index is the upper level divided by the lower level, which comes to 0.99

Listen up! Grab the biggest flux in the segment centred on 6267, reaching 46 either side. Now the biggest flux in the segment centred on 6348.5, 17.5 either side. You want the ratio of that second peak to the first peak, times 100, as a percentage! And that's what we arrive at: 103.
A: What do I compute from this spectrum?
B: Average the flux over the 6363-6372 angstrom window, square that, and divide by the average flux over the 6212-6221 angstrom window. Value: 3.99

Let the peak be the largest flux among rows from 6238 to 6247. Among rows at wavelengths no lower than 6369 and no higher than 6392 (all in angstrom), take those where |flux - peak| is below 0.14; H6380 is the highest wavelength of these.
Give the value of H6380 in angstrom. 6390.82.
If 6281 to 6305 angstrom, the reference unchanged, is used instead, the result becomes 6303.13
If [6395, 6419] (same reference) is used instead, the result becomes 6417.36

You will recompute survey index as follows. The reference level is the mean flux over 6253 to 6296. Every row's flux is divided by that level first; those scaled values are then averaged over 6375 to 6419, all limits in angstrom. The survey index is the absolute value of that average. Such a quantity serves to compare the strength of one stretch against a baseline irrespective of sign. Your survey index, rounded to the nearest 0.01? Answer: 0.99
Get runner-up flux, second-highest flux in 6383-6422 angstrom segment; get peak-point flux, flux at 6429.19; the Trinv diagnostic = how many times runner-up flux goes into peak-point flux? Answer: 0.93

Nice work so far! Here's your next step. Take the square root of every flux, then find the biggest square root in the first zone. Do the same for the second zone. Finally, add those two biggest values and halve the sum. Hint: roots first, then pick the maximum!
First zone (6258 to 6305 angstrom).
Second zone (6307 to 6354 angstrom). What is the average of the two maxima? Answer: 2.09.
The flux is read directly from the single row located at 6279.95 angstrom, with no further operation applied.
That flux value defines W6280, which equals 4.113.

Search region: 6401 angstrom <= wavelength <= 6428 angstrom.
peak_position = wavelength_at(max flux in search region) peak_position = 6426.23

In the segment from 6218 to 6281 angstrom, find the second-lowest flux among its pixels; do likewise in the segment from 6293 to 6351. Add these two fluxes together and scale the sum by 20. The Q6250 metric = 149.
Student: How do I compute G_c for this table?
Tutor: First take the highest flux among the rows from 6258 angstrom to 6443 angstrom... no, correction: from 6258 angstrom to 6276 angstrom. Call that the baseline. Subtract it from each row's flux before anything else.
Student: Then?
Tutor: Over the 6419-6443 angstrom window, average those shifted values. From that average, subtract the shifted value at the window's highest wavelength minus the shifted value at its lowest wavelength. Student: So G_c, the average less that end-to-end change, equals -0.23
